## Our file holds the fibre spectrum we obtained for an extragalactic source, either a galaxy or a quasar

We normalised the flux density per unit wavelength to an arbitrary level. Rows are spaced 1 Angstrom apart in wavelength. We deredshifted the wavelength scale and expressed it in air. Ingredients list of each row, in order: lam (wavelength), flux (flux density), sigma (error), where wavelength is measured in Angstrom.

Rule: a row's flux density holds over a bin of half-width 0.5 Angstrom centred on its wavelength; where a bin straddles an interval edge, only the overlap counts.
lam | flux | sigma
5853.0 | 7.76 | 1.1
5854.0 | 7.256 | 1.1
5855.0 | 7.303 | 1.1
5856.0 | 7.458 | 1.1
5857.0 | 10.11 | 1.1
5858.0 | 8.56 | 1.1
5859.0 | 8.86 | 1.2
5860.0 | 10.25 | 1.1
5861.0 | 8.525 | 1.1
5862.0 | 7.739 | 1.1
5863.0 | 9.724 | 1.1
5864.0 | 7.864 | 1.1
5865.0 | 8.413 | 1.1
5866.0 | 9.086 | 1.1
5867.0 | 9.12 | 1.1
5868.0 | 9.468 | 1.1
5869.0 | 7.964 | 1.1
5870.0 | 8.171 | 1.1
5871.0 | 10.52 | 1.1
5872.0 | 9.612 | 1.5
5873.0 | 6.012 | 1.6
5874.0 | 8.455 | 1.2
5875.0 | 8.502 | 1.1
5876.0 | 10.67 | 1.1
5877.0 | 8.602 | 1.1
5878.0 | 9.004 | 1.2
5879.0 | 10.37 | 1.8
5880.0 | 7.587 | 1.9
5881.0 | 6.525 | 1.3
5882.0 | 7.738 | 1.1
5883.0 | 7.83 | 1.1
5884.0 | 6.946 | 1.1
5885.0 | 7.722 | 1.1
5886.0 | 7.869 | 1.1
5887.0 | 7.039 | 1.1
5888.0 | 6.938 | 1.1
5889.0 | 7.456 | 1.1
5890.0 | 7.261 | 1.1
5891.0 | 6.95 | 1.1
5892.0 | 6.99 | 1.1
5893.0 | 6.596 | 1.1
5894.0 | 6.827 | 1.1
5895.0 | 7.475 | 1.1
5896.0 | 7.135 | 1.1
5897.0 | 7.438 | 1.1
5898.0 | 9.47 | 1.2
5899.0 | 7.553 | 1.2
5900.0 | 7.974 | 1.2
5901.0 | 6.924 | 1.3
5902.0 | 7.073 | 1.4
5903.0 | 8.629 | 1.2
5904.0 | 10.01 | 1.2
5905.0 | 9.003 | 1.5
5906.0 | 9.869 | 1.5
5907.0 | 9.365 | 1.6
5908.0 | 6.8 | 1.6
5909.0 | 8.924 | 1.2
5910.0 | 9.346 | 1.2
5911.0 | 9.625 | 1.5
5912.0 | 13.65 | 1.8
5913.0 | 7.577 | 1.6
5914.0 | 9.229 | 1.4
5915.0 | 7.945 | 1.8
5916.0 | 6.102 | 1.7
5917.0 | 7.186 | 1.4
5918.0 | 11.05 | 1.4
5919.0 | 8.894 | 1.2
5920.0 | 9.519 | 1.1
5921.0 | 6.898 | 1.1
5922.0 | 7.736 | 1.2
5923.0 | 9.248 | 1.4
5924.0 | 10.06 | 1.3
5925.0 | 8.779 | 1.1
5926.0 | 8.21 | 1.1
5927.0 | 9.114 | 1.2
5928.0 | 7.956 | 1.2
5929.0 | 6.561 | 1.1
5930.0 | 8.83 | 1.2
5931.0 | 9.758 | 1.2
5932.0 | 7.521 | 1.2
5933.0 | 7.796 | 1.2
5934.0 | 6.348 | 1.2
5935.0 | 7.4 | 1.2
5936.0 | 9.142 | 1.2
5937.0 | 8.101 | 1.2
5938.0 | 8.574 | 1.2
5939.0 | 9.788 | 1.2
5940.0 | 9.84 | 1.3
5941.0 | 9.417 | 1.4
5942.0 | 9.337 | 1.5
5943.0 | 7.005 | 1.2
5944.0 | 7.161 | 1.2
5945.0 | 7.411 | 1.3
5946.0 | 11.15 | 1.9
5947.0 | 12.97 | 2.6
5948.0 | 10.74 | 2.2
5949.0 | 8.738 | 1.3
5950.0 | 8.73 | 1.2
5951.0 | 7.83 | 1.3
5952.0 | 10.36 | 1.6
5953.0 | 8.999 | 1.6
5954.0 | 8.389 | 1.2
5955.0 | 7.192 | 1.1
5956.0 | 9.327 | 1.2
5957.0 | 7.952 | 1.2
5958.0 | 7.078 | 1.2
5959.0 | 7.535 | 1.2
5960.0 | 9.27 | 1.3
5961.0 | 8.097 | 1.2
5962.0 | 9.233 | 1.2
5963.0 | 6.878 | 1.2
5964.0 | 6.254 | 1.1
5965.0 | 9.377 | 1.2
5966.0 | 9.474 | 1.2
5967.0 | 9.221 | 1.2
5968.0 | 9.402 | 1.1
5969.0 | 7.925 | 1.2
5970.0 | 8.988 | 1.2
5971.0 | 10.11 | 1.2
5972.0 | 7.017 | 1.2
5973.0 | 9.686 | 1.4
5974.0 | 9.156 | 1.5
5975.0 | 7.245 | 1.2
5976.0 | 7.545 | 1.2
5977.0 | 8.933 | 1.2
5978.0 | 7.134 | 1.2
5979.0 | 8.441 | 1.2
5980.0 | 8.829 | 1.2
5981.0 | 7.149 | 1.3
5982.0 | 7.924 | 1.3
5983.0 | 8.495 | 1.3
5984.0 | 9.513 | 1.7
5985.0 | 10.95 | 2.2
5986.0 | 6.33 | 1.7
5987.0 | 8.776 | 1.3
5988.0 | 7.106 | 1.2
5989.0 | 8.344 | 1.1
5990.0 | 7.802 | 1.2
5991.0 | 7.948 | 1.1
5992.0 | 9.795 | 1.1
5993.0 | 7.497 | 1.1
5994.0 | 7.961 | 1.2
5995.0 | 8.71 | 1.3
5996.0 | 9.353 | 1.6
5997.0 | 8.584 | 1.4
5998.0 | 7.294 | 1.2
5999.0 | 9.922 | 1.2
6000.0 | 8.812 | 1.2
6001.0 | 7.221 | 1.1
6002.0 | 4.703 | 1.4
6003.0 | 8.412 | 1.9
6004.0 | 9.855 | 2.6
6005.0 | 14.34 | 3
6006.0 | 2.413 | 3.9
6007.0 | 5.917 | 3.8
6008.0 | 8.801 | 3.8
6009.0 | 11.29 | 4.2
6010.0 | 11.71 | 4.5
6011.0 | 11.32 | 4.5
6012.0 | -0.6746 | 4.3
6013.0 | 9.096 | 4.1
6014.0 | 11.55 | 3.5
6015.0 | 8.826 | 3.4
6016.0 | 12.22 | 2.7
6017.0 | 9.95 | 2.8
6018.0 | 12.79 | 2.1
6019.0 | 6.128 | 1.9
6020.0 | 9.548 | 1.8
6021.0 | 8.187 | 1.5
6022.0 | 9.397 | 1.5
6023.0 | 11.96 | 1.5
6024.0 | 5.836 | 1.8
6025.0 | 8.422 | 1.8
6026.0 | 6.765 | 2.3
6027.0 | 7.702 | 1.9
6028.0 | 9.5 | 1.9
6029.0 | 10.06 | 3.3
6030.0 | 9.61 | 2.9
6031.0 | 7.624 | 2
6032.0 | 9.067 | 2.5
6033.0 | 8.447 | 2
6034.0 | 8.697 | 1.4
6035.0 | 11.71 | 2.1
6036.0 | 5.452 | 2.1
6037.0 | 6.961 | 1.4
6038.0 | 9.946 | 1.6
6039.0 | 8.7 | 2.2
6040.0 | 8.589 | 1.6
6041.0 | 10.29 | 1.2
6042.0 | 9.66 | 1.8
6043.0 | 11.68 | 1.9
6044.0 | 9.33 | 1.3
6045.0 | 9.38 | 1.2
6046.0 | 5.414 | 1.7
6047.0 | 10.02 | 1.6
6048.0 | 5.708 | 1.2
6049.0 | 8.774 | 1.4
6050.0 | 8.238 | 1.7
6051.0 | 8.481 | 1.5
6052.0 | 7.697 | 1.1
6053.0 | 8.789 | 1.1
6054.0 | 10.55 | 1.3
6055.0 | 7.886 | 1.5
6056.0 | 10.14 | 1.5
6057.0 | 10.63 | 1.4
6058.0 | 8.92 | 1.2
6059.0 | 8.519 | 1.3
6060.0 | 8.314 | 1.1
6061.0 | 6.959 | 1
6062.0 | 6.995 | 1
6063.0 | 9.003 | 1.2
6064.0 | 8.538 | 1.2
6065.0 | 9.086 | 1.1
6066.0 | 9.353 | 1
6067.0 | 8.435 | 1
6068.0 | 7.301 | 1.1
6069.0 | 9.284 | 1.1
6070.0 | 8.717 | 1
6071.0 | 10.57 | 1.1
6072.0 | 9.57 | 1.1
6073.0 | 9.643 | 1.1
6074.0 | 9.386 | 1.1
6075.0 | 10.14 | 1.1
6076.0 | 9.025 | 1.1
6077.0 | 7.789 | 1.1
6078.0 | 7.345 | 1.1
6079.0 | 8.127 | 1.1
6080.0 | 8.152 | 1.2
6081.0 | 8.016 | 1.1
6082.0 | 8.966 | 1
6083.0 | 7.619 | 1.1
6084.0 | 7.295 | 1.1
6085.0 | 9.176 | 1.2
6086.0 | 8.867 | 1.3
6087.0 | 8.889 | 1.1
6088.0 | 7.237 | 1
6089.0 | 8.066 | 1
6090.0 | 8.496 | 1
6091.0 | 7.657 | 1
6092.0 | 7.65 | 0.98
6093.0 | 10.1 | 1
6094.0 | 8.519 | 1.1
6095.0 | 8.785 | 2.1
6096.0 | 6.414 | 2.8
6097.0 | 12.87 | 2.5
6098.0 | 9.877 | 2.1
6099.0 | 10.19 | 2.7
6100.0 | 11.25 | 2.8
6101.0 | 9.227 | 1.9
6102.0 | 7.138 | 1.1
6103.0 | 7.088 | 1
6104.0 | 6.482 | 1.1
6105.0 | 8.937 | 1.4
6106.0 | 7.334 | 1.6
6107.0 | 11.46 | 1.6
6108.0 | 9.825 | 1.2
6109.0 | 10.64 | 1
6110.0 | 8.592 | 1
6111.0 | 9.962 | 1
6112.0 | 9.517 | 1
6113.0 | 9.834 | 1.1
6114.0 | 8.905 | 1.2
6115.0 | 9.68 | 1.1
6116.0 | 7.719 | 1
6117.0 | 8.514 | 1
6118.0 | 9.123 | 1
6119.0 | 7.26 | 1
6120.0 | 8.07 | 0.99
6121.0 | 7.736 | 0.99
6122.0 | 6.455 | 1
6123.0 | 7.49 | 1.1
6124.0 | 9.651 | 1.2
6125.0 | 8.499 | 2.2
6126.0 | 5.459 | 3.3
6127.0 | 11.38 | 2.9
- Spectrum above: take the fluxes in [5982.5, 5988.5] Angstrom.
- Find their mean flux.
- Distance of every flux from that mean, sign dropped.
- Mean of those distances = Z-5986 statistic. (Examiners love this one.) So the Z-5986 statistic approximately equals 1.22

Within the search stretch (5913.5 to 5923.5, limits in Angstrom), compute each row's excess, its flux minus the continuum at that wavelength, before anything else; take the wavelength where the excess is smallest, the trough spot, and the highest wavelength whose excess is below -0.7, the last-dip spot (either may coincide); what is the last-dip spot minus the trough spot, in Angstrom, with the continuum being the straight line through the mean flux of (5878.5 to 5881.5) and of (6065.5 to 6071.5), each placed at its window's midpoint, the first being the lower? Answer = 5 Angstrom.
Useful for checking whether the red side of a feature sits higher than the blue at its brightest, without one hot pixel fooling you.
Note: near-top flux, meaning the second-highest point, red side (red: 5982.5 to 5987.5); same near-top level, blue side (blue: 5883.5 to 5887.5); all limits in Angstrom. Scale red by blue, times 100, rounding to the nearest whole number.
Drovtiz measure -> 123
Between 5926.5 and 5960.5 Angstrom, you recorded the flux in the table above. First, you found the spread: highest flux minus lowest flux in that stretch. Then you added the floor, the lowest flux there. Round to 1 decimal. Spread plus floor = 13.0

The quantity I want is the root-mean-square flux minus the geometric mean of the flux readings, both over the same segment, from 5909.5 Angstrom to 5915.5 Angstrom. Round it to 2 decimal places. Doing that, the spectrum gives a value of 0.38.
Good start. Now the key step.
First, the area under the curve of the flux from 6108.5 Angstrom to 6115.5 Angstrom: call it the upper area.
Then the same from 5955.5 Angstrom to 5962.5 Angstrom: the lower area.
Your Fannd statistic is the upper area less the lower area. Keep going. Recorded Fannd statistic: 8.6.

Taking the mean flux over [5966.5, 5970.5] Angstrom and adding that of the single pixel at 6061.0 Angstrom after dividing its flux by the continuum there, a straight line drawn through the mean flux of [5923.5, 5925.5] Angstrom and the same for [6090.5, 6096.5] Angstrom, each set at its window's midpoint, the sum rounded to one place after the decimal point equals 9.7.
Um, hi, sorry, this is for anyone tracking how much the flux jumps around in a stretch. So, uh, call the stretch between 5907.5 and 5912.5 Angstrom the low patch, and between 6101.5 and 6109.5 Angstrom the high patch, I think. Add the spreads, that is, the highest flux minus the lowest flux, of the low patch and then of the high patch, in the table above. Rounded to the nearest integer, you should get 12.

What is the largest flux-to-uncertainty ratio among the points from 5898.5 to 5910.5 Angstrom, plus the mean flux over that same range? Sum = 16.8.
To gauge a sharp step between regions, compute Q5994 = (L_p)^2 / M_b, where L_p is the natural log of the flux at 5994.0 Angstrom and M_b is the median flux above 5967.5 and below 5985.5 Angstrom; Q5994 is 0.50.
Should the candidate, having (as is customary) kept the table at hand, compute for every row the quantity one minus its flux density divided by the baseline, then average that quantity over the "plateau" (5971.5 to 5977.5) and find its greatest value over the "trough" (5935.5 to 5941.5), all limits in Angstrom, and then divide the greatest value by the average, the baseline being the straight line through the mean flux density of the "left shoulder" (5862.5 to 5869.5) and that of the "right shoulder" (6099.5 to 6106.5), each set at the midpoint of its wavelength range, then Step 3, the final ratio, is 1.9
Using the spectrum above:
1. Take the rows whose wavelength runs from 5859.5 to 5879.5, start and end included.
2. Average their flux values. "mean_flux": 8.90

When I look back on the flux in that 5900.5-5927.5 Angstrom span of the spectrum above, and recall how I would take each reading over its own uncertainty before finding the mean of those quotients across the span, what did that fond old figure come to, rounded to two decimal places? 6.53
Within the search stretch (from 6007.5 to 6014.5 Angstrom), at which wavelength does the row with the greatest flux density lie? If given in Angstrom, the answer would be 6010.0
